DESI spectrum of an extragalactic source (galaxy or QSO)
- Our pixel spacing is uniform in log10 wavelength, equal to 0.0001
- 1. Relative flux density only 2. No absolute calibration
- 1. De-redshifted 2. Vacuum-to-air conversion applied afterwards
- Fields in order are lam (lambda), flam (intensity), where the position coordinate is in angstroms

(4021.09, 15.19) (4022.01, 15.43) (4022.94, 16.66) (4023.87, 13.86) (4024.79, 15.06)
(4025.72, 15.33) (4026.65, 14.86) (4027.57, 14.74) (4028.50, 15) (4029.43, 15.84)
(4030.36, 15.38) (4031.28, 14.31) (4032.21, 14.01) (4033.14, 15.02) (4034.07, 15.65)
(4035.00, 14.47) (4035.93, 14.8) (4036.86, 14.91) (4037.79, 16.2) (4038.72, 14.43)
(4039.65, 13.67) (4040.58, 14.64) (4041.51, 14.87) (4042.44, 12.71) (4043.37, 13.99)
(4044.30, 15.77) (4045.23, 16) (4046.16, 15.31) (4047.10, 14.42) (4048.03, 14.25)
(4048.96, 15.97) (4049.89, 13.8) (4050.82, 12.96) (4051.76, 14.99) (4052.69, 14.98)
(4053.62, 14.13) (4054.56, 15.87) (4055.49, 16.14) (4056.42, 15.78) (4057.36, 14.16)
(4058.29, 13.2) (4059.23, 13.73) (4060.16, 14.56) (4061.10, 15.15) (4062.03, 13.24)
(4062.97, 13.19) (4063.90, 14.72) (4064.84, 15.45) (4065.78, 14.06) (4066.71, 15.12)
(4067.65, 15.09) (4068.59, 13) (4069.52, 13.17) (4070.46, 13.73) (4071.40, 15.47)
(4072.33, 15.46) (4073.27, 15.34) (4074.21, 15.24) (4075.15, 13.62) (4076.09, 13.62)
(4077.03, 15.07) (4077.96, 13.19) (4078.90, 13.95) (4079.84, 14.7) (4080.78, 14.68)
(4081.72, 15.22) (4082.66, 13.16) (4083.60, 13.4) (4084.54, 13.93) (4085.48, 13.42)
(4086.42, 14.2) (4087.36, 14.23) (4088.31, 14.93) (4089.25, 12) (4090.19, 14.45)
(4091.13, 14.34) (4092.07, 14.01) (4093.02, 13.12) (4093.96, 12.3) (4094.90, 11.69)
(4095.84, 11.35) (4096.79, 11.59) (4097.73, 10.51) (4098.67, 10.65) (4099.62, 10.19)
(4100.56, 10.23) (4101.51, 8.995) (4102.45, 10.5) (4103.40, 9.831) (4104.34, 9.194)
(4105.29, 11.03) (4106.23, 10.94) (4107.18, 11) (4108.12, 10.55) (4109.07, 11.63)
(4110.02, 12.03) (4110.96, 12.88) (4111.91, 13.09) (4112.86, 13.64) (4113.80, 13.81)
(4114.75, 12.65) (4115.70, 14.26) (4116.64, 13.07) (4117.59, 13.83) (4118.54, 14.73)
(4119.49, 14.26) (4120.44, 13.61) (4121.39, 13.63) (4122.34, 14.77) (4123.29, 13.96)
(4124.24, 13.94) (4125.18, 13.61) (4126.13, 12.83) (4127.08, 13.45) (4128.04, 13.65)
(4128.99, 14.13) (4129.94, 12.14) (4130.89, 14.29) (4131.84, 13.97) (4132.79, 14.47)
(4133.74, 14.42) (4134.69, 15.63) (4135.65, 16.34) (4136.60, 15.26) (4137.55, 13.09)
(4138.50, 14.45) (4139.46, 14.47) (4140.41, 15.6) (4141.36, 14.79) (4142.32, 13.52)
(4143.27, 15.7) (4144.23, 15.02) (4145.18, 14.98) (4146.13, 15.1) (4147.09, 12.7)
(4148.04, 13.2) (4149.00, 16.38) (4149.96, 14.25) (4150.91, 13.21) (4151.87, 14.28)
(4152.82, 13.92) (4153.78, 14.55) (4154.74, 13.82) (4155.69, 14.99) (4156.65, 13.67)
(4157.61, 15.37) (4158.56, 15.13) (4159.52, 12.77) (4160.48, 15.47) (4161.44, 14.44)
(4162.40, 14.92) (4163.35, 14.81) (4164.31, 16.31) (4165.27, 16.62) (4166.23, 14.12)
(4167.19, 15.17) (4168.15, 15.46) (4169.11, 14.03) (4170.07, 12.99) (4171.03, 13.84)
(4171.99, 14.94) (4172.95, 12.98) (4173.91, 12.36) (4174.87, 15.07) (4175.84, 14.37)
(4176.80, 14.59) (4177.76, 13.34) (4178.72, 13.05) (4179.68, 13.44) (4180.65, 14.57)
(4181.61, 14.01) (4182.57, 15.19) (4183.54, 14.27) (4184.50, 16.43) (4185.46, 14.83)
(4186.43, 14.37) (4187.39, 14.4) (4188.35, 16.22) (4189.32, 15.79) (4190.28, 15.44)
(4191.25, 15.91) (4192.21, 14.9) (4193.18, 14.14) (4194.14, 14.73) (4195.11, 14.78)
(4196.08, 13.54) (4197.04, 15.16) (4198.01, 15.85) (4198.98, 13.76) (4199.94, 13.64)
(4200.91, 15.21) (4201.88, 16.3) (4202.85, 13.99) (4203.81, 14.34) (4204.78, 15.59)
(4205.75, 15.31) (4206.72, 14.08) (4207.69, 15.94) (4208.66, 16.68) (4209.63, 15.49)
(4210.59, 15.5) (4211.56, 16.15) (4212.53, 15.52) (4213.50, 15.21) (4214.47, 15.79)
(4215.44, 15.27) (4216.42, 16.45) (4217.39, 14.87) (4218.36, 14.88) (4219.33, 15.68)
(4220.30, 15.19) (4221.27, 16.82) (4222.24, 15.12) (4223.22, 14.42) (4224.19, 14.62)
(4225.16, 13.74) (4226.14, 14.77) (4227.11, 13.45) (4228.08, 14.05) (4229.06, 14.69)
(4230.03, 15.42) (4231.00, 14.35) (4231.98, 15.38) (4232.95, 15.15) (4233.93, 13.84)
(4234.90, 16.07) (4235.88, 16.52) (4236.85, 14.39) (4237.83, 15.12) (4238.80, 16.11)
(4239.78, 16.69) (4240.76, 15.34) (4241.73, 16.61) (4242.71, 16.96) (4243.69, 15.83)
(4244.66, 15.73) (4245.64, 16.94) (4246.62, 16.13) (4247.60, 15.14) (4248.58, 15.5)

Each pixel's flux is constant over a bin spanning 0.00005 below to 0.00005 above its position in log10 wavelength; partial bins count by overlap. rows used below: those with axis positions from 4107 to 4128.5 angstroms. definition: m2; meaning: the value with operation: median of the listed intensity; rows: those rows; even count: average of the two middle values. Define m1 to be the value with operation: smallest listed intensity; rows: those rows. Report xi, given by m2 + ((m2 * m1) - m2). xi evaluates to 144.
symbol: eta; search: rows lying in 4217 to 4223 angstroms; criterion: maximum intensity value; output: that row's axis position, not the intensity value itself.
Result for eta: 4221.27 angstroms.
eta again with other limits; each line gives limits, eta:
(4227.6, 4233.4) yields 4230.03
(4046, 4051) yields 4048.96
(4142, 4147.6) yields 4143.27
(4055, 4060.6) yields 4055.49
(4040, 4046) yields 4045.23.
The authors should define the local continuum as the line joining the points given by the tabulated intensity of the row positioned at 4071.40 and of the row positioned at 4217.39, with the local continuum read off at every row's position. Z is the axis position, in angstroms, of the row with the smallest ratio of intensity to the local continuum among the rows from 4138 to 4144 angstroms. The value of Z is 4142.32 angstroms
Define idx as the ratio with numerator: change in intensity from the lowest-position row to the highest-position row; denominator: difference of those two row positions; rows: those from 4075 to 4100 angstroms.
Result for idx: -0.140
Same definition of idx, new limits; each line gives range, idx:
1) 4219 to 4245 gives 0.002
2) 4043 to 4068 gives 0.045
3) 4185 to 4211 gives 0.027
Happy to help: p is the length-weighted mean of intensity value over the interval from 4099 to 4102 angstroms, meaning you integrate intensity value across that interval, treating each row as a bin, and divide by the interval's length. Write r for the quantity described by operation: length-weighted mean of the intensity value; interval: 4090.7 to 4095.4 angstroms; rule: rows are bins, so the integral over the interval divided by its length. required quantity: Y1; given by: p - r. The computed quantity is -3.2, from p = 9.8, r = 13.08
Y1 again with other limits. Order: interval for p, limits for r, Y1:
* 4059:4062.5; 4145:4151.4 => 0.0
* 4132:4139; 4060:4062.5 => 0.5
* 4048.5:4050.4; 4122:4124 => 0.6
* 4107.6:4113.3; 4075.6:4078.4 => -1.7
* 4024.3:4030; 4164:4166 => -1.0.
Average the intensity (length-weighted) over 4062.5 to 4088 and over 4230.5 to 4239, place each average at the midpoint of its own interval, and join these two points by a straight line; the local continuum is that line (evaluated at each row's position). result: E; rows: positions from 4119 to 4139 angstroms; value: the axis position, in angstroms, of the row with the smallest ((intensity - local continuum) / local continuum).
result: 4129.94 angstroms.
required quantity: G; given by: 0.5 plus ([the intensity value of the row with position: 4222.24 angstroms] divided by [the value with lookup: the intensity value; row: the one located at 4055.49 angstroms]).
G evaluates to 1.44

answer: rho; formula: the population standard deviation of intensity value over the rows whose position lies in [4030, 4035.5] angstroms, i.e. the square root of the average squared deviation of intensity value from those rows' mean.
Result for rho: 0.59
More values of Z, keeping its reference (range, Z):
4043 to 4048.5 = 4043.37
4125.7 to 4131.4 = 4129.94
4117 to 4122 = 4120.44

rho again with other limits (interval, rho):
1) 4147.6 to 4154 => 0.99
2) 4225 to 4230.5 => 0.67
